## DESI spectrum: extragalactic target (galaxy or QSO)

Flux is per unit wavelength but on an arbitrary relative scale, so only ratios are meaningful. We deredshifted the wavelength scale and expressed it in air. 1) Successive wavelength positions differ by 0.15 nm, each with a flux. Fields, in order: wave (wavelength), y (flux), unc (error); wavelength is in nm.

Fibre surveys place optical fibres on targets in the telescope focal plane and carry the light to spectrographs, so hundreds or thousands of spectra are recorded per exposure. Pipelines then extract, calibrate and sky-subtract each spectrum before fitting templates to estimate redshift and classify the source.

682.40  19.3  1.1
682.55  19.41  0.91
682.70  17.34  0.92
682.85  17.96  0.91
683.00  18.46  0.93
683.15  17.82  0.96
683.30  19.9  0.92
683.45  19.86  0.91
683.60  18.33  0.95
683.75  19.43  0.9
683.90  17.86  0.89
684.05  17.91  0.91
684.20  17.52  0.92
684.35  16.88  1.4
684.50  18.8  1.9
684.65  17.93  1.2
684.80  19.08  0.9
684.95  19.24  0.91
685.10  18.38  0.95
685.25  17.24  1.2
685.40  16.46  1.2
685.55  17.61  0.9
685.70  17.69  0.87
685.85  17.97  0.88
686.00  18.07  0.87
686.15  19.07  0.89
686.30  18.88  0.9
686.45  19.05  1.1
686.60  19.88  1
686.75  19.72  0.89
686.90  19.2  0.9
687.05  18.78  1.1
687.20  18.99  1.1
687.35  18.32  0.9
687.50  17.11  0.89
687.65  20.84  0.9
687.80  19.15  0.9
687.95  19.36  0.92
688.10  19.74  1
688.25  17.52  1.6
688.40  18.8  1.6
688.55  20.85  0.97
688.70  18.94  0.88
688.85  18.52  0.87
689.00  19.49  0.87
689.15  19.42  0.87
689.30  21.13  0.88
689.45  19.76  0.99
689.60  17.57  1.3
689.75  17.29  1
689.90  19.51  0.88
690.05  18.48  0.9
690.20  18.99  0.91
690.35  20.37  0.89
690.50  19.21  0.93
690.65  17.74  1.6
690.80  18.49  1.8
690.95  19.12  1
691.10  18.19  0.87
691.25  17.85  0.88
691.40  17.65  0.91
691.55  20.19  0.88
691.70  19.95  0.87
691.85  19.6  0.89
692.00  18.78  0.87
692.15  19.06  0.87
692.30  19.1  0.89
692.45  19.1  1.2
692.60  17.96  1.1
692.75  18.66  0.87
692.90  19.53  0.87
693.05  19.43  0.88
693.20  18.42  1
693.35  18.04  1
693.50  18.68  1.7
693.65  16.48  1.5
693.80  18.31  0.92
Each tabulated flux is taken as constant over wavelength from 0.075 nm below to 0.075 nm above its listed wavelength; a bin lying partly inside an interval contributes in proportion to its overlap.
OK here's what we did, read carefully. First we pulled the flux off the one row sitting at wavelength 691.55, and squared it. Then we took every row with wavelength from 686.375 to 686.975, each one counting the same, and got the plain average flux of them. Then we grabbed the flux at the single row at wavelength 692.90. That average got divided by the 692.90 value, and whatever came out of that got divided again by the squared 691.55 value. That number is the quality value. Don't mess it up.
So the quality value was 0.0024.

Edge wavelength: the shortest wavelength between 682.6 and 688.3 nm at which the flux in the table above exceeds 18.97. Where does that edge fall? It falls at 683.30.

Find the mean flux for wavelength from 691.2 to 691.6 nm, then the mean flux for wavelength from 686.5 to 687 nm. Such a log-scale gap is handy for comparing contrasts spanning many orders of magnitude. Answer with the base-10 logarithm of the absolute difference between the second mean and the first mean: 0.0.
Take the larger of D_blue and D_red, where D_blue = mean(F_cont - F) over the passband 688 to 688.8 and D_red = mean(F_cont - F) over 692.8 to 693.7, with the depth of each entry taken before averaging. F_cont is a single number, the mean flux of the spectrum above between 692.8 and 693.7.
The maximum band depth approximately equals 0.00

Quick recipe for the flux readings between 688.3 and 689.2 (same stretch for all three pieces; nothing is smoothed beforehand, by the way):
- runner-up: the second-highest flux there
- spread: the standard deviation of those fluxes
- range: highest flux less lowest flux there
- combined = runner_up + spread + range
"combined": 22.6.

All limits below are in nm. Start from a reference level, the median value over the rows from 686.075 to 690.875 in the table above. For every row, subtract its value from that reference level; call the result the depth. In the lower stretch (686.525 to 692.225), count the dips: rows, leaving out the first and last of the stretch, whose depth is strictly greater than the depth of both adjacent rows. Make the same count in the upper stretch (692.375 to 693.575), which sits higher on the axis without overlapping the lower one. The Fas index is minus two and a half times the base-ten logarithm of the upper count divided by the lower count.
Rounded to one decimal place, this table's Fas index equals 1.9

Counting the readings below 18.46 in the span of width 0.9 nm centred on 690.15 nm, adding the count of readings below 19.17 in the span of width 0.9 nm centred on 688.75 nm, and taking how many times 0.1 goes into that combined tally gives 40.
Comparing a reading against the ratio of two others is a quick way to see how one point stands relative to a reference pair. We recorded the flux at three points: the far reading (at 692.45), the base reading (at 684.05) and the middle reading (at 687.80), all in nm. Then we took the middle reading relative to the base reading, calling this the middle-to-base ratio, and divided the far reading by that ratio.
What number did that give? 17.9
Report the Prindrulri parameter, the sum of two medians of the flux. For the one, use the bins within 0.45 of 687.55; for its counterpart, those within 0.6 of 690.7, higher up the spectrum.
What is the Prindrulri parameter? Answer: 37.81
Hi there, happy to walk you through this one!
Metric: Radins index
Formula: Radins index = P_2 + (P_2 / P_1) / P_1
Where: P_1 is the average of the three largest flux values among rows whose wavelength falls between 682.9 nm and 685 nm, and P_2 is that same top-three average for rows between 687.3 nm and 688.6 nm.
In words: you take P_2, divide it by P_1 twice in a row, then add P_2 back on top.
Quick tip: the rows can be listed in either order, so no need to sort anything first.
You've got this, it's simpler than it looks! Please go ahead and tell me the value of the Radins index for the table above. 20.5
